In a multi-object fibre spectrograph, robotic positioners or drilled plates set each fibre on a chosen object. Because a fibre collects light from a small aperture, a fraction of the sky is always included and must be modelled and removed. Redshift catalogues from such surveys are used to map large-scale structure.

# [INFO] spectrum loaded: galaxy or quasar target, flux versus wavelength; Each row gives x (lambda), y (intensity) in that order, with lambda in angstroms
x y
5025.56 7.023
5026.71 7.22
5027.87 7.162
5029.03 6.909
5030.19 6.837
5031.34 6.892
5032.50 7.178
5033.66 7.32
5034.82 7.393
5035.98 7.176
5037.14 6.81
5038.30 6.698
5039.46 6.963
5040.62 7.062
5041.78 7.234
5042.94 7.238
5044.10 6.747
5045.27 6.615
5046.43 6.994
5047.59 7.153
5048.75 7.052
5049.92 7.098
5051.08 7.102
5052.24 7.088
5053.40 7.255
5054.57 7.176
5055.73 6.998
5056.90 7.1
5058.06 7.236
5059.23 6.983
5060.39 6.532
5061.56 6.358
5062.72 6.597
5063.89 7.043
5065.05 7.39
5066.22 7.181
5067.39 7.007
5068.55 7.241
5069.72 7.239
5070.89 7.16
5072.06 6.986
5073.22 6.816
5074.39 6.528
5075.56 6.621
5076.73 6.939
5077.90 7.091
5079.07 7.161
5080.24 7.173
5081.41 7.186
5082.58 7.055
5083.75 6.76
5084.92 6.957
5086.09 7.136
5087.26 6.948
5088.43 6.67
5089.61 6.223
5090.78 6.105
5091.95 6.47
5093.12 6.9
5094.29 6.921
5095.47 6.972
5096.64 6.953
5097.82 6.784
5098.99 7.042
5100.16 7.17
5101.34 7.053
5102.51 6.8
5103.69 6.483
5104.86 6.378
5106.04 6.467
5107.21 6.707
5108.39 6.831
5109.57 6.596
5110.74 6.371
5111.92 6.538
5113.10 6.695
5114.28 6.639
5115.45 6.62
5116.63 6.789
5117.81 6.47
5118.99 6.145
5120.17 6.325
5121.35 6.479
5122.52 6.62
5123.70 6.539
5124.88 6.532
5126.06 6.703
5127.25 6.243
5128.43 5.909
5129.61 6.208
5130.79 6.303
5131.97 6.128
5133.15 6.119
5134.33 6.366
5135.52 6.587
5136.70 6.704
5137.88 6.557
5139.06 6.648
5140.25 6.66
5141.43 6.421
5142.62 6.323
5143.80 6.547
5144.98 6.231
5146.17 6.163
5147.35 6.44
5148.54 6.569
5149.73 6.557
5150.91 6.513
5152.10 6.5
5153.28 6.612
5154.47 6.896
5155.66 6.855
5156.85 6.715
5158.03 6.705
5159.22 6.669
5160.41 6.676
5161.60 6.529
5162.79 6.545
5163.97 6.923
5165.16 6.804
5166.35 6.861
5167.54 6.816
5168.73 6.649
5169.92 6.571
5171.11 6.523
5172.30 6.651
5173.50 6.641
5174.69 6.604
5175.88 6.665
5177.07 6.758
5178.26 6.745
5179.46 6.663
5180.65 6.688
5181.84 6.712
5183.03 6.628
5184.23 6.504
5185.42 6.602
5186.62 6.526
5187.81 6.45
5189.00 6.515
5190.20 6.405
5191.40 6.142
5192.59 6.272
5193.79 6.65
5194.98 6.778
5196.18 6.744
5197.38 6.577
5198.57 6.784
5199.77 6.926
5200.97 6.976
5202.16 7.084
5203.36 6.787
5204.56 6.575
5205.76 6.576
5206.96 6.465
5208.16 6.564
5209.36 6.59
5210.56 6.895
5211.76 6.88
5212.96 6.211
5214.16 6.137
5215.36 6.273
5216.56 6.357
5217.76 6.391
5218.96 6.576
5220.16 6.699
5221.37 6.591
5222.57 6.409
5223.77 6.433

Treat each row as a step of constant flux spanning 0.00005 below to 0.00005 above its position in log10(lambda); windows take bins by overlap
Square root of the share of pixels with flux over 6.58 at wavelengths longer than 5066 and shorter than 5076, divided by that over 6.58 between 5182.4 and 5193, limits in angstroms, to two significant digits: 2.0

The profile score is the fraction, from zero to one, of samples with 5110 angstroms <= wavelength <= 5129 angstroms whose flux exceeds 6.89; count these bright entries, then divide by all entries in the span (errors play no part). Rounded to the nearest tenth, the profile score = 0.0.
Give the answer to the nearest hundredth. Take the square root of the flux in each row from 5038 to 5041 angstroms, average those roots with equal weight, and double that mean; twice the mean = 5.26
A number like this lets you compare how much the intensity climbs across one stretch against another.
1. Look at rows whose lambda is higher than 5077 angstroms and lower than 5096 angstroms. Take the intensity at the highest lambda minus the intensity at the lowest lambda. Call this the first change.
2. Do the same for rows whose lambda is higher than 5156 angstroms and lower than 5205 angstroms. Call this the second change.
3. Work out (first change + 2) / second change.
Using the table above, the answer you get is -13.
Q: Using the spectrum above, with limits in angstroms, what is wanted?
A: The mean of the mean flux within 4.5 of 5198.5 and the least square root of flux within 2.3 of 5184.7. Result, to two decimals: 4.69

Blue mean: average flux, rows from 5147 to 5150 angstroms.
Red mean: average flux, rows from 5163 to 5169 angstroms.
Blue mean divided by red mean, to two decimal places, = 0.96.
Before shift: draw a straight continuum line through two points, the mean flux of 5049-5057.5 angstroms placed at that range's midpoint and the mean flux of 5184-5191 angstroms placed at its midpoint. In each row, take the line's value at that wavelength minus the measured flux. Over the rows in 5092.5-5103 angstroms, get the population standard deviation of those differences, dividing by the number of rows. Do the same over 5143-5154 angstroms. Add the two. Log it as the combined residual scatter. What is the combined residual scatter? 0.28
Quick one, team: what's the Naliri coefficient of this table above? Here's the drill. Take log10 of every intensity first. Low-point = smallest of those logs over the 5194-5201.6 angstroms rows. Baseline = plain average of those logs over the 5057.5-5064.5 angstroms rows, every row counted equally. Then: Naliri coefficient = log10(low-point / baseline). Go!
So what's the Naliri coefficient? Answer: -0.007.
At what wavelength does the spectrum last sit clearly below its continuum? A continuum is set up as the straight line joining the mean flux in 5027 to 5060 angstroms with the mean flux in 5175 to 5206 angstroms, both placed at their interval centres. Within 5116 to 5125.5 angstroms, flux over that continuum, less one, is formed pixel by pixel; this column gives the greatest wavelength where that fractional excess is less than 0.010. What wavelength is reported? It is 5124.88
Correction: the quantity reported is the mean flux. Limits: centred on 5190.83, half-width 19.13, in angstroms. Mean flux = 6.63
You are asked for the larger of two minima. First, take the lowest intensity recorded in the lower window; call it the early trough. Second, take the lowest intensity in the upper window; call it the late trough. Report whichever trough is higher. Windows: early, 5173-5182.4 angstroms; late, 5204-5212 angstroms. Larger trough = 6.60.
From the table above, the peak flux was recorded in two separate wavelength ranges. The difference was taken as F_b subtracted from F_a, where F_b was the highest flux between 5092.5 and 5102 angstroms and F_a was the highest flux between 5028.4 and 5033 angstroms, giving 0.0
